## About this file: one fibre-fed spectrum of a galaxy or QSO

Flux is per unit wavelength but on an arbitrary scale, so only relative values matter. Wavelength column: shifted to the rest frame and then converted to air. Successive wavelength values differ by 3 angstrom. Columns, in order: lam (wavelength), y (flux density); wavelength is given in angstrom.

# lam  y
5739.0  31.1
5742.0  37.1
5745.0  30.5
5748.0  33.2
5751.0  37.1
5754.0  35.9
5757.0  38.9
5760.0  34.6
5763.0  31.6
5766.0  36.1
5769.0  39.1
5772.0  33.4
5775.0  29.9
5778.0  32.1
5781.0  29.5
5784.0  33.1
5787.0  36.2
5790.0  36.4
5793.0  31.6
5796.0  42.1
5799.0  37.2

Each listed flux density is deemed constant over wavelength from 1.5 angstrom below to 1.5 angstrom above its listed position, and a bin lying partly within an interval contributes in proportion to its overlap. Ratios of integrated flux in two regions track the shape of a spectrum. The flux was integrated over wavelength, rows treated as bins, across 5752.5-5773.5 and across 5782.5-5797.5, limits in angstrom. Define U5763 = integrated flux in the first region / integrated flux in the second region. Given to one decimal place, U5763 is 1.4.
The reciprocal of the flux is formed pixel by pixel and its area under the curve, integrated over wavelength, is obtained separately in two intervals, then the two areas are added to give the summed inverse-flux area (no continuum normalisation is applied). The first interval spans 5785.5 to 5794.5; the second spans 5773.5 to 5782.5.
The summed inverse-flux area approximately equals 0.556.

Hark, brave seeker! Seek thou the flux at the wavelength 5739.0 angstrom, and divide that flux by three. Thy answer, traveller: 10.4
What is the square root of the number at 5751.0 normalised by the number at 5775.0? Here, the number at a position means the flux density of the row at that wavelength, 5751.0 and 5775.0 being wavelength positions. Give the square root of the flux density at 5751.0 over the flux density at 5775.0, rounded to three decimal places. 1.114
